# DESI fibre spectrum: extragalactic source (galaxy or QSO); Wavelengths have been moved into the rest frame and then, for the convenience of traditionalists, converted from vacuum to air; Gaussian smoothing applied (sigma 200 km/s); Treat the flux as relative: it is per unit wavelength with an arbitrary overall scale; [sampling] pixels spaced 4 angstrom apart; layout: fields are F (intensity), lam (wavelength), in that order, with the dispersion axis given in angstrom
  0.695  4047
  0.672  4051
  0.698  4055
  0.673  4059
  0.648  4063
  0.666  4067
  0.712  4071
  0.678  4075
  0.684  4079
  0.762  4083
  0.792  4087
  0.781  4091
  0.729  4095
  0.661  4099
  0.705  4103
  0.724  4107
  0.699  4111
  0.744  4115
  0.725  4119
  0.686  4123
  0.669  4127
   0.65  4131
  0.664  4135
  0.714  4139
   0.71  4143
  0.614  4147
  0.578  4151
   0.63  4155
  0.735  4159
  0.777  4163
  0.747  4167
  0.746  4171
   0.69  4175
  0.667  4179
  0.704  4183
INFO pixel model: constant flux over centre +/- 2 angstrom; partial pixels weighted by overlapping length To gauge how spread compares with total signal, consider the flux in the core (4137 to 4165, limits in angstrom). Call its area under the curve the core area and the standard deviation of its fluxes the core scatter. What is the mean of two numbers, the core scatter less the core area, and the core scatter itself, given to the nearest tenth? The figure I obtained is -9.4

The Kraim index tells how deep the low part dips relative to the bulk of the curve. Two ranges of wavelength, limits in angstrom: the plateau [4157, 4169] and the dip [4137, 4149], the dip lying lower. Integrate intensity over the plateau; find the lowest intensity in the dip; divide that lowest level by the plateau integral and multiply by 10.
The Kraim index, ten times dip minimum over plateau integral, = 0.68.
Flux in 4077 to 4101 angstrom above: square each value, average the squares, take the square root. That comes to 0.74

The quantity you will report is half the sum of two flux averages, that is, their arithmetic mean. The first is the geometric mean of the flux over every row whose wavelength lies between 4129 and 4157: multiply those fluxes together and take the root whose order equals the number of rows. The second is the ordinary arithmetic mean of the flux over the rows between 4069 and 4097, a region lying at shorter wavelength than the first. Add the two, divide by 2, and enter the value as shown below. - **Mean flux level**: 0.692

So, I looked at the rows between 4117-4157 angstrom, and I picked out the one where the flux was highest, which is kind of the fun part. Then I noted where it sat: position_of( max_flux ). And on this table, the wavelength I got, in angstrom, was 4119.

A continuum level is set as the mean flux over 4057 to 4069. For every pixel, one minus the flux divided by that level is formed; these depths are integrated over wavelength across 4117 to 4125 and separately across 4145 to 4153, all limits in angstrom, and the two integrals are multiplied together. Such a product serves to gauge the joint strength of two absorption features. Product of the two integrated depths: -0.4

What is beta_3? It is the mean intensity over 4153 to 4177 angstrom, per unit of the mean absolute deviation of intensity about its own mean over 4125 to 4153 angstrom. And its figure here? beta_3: 20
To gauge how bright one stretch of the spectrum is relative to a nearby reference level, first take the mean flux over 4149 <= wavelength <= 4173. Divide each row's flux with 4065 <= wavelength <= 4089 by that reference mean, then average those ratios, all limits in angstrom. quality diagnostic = 1.02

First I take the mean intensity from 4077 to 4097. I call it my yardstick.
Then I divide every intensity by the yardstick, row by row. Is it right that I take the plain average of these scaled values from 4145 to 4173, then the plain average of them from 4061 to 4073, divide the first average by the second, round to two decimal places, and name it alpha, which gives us 1.02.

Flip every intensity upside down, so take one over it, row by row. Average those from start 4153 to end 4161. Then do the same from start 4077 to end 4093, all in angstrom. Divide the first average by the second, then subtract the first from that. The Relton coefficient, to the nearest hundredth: -0.37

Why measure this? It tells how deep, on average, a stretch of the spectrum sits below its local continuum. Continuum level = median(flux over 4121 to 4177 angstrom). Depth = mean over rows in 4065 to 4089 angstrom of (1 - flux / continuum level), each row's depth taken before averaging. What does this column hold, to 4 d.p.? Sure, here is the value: -0.0402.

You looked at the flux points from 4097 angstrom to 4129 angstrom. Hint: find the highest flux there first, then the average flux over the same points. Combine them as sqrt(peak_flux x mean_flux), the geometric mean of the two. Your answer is 0.72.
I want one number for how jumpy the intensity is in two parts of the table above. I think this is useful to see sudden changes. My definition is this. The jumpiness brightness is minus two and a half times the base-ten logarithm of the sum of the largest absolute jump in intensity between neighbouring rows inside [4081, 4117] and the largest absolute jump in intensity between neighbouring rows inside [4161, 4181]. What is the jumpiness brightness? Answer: 2.27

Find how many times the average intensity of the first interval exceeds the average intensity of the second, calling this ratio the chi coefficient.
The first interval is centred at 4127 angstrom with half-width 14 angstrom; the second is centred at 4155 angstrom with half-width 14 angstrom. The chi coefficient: 1.01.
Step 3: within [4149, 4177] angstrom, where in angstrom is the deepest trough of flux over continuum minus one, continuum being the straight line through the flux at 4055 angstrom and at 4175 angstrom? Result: 4151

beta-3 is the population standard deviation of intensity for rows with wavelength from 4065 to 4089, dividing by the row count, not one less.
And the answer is 0.046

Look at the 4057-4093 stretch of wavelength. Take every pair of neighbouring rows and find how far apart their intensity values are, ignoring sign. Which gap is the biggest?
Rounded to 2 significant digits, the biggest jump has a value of 0.078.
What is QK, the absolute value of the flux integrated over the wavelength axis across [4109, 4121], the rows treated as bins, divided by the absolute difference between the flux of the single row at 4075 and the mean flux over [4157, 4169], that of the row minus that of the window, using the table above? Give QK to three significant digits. 116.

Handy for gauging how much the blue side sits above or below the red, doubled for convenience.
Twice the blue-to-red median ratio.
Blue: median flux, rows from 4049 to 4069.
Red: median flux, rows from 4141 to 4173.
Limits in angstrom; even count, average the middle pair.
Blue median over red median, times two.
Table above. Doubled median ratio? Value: 1.86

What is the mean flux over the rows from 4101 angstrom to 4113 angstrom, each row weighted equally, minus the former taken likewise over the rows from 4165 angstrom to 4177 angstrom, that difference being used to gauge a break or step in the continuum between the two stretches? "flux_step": -0.02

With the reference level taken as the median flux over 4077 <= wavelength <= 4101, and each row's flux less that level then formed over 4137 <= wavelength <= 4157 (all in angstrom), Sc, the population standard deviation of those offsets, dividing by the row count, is 0.05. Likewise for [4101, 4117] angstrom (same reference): 0.02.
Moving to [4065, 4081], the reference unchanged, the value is 0.02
